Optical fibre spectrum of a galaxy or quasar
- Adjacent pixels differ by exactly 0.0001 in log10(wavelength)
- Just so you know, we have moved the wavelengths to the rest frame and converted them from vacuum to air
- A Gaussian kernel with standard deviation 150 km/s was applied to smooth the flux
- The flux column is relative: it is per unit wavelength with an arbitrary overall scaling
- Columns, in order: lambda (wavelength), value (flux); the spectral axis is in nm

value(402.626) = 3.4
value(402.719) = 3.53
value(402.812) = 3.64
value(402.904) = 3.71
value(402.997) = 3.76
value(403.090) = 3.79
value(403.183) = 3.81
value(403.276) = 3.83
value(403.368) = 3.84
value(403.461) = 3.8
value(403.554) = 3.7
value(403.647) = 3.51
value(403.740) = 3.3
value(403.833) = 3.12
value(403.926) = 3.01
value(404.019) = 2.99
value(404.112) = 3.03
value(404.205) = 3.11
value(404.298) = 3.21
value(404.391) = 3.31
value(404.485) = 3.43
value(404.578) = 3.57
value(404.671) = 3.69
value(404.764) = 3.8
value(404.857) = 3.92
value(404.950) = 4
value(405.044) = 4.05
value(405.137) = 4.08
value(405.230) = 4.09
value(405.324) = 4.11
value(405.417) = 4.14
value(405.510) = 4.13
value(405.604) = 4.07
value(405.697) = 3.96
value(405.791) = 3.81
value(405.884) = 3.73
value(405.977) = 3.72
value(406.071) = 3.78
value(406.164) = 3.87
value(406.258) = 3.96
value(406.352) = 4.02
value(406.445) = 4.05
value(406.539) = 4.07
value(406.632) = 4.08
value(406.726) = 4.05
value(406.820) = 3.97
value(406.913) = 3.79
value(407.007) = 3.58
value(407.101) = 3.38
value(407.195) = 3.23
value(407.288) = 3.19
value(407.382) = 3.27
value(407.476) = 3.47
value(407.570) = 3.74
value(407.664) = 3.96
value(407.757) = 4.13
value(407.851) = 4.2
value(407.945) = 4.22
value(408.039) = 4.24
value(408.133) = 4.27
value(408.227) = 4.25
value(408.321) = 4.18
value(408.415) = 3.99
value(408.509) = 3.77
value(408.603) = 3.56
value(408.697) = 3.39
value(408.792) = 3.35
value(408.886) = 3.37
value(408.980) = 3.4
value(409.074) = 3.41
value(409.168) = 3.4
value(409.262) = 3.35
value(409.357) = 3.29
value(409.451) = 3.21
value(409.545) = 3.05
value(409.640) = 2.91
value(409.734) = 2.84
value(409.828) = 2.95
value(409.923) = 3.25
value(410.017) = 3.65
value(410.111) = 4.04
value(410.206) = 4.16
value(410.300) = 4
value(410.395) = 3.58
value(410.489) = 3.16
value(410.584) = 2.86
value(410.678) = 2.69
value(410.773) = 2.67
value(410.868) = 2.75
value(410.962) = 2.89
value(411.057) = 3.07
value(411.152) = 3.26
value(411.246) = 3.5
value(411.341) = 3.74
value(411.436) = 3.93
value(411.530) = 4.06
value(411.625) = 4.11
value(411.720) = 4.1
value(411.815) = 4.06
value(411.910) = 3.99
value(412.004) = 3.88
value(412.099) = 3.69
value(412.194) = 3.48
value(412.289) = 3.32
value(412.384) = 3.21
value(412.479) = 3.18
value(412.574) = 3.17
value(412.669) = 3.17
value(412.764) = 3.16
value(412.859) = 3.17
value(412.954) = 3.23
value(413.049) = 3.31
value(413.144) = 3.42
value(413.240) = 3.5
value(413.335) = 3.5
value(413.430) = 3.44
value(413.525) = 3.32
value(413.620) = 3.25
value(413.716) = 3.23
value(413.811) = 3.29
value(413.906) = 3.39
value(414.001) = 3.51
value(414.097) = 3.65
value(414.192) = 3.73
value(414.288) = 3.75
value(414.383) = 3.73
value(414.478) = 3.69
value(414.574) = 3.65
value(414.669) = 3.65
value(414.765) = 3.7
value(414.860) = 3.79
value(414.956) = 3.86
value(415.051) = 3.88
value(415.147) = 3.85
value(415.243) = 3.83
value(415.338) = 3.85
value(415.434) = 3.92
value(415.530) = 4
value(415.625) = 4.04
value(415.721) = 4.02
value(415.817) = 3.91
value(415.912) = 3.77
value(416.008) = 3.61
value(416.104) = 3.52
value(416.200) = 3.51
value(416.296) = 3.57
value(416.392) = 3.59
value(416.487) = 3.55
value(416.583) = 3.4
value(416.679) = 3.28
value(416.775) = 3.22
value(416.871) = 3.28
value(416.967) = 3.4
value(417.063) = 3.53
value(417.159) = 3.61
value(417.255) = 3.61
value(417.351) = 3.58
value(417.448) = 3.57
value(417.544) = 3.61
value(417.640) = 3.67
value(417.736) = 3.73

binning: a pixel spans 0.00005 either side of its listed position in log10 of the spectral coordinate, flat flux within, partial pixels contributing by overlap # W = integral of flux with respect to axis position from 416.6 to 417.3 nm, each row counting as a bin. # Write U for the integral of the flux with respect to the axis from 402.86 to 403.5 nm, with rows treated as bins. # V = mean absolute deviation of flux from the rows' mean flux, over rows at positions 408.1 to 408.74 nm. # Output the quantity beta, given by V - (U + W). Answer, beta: -4.5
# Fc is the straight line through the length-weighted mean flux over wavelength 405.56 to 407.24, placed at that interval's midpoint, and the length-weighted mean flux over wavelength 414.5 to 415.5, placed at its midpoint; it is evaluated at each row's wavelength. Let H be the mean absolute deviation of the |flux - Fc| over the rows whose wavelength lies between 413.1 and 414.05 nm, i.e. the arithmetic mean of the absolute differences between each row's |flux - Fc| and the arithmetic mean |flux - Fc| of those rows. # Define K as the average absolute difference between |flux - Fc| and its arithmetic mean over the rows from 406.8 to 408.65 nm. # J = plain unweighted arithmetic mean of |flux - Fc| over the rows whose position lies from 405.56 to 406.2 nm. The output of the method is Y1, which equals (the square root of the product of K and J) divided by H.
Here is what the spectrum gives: 1.3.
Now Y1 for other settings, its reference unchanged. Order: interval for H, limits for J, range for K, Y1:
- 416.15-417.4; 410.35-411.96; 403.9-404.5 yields 2.3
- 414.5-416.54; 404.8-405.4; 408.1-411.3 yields 3.0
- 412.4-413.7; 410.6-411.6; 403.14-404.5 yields 3.7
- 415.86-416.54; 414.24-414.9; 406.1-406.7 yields 1.3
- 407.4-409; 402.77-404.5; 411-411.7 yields 2.4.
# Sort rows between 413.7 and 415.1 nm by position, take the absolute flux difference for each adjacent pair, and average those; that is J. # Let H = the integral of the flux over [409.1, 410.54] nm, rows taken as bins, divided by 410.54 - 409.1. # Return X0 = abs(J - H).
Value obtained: 3.3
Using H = 3.39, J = 0.061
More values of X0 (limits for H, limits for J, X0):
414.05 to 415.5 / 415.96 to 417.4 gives 3.7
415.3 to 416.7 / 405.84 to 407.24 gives 3.6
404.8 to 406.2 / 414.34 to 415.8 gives 3.9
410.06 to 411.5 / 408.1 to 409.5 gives 3.3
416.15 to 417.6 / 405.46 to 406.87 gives 3.4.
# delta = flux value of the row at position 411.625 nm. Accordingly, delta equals 4.11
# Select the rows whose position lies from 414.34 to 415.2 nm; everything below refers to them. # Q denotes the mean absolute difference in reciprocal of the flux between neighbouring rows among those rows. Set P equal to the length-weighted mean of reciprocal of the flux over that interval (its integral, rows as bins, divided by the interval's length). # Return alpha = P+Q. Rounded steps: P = 0.266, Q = 0.0030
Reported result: 0.269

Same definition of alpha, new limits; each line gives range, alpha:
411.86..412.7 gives 0.299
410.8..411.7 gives 0.309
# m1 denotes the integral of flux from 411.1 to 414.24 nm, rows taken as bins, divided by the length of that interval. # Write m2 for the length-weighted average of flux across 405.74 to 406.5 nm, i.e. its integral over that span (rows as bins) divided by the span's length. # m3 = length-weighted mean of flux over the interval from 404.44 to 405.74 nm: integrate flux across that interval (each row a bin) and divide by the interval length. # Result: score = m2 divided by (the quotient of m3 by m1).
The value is 3.45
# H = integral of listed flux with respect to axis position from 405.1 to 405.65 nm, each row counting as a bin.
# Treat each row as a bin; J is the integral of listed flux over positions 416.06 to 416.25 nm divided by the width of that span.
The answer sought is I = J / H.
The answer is 1.6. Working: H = 2.3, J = 3.51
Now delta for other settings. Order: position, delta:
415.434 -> 3.92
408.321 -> 4.18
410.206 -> 4.16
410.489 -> 3.16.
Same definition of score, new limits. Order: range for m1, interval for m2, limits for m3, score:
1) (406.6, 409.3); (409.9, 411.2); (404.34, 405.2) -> 3.26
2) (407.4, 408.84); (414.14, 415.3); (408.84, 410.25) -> 4.38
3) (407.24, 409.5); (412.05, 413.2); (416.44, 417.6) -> 3.50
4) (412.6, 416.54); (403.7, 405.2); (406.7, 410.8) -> 3.52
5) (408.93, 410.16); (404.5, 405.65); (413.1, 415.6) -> 3.58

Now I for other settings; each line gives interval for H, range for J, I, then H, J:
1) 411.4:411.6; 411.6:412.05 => 5.0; 0.8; 4.03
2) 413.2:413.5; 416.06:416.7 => 3.4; 1.0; 3.50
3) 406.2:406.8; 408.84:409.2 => 1.4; 2.4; 3.40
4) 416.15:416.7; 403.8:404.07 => 1.6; 1.9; 3.04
